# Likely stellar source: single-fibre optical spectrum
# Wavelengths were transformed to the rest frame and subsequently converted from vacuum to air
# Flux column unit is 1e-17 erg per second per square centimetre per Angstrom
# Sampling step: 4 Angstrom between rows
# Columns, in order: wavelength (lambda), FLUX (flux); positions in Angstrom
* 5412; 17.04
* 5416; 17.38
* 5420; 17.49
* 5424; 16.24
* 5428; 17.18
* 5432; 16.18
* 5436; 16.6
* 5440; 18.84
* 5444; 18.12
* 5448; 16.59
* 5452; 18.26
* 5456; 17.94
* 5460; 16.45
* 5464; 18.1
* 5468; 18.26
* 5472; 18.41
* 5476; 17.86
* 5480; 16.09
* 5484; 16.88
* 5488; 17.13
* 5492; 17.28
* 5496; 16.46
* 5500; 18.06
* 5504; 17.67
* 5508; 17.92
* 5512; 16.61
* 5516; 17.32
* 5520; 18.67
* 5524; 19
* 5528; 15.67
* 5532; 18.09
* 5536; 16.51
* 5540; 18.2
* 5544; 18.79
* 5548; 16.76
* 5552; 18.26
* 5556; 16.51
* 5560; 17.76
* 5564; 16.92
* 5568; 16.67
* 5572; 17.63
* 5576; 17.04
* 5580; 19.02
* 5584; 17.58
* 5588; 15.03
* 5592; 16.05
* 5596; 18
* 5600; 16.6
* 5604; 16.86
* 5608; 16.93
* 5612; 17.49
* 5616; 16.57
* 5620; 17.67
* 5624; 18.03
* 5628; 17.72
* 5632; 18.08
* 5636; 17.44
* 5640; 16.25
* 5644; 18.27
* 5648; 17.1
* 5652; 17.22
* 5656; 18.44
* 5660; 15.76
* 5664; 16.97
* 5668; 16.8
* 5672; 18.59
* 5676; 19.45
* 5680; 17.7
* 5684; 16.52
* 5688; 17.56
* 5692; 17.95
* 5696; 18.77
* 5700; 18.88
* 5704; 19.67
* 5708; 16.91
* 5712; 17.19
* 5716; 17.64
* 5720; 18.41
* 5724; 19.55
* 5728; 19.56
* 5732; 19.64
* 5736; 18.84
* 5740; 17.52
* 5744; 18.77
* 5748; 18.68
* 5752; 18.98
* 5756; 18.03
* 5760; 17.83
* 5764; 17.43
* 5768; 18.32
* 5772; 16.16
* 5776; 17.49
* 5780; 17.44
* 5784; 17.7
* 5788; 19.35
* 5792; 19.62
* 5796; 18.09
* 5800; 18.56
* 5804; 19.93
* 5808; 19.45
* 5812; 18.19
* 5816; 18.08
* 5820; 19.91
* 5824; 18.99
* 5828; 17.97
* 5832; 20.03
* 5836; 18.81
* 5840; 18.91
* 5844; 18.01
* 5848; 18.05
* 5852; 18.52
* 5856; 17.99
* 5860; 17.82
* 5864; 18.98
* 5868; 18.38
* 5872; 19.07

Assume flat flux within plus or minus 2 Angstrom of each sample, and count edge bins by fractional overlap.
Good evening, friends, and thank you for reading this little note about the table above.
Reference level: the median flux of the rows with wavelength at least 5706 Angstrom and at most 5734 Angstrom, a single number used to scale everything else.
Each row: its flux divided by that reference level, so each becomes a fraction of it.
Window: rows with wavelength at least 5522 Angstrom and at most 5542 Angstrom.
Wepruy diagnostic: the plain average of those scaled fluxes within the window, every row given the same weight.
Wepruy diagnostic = 0.950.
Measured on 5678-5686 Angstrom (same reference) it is 0.929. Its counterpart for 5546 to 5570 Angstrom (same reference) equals 0.931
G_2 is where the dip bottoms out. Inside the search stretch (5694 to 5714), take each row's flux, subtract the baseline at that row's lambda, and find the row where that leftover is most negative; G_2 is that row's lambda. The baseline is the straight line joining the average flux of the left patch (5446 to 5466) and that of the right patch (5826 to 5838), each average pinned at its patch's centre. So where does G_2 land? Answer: 5708 Angstrom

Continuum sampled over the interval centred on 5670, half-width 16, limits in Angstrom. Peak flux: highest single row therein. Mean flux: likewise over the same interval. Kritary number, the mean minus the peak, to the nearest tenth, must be -1.9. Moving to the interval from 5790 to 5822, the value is -1.0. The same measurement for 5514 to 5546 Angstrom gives -1.2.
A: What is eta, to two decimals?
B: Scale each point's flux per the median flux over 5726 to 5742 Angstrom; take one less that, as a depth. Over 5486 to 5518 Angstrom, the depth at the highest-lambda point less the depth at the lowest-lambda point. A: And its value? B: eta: -0.01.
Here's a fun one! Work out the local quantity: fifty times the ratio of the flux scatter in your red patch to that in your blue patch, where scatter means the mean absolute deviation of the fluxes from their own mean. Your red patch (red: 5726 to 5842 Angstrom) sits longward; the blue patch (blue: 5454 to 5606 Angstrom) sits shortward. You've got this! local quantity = 48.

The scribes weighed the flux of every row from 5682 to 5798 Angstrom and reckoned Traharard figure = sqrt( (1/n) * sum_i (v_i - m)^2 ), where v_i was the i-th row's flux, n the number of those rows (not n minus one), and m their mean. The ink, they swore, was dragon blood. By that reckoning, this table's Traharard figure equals 0.96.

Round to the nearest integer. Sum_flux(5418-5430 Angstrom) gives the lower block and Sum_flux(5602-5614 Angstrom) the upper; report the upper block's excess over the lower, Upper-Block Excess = 0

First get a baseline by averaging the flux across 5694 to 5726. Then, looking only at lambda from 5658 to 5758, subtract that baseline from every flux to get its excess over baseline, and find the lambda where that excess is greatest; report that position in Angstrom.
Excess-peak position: 5704 Angstrom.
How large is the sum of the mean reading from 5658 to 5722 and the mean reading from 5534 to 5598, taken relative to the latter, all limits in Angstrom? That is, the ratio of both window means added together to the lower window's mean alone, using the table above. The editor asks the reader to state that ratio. 2.03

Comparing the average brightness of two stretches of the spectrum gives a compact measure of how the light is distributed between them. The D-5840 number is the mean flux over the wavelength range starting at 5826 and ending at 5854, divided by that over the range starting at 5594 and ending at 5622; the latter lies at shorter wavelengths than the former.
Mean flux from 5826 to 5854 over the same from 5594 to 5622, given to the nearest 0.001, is 1.085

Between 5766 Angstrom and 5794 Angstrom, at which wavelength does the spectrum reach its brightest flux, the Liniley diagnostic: 5792 Angstrom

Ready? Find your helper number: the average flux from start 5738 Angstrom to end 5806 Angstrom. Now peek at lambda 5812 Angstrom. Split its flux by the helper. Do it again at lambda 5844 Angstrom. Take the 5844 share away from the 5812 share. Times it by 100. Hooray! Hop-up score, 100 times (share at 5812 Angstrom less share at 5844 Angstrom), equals 1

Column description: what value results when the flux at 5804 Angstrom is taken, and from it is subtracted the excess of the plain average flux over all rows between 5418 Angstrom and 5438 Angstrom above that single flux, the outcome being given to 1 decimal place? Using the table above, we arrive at 23.1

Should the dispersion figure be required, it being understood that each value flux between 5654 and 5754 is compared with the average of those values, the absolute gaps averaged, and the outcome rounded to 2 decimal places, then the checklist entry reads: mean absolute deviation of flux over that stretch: 0.93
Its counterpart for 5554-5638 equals 0.67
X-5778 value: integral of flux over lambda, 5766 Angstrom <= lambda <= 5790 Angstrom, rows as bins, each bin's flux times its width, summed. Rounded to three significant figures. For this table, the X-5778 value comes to 426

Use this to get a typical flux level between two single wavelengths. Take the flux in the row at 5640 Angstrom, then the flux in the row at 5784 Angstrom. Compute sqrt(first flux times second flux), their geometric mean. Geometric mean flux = 17.0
